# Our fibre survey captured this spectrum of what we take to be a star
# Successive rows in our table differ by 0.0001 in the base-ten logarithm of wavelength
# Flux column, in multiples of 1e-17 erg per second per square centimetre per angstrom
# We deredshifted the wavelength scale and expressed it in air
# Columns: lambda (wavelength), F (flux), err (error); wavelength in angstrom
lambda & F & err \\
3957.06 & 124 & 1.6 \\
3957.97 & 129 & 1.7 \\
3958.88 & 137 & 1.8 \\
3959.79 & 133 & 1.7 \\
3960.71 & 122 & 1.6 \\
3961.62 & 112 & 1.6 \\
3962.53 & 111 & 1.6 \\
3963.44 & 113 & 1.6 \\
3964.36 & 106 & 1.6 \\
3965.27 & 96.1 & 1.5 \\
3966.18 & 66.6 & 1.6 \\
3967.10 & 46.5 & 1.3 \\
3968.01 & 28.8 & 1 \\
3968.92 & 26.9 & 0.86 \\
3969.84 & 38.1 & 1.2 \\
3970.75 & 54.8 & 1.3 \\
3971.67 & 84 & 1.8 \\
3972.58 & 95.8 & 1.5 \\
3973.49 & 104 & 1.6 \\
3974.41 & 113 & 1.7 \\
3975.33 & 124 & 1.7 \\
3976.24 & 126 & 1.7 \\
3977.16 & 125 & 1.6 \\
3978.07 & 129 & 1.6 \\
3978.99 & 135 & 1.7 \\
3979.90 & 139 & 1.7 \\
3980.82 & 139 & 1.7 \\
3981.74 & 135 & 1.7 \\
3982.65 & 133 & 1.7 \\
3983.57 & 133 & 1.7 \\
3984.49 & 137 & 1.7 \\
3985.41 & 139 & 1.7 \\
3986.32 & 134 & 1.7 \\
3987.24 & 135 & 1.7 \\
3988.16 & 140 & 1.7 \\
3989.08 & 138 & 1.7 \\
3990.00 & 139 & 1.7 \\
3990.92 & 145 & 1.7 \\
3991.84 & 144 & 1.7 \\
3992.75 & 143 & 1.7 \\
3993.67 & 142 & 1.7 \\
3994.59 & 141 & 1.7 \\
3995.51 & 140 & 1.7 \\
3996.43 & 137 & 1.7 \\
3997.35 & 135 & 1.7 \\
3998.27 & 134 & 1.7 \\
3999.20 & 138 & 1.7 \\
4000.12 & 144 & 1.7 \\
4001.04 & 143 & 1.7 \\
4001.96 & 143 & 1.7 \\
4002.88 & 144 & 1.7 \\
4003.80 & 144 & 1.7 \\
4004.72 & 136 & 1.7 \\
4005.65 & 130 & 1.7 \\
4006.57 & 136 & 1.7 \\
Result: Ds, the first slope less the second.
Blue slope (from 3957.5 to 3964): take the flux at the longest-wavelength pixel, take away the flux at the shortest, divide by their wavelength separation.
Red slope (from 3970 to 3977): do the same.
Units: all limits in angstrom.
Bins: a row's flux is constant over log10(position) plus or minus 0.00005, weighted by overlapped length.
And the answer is -16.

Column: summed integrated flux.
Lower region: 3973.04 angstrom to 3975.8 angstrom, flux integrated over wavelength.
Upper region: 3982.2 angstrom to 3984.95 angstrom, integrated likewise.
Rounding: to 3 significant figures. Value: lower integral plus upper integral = 682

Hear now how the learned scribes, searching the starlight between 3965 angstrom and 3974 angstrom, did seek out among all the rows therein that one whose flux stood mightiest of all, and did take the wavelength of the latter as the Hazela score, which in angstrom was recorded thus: 3973.49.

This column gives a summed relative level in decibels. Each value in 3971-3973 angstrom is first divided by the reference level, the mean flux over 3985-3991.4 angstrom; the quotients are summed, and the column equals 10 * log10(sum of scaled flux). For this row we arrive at 1.1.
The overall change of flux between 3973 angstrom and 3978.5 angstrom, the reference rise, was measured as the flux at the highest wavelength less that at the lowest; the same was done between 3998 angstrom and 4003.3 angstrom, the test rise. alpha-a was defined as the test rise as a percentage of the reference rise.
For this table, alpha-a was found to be 40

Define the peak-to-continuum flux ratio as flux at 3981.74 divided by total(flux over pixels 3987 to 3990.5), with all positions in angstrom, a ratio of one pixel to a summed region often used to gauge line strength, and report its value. 0.245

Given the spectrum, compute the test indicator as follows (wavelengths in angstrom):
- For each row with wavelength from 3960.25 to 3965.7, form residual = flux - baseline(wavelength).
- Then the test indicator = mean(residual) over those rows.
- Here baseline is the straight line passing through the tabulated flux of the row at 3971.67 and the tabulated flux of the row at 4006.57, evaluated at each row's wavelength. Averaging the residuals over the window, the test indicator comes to 39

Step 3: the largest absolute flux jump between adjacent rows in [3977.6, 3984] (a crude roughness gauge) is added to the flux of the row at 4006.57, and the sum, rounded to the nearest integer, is 142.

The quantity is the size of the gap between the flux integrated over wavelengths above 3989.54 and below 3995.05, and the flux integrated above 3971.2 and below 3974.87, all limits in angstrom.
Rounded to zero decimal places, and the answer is 422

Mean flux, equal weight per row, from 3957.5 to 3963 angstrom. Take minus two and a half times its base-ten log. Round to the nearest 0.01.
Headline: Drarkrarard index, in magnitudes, -5.23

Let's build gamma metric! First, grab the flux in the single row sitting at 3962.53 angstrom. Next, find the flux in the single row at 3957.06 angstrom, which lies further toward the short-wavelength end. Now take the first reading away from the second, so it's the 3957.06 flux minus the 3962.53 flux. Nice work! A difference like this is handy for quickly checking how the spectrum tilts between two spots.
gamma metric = 13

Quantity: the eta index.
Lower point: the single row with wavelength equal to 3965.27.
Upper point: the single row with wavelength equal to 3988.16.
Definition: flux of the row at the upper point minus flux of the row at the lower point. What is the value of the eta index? 44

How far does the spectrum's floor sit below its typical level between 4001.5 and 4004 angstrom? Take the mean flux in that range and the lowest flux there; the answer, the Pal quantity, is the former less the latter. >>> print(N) 1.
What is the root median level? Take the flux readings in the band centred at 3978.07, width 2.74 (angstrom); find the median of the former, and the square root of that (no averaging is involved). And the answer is 11.4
